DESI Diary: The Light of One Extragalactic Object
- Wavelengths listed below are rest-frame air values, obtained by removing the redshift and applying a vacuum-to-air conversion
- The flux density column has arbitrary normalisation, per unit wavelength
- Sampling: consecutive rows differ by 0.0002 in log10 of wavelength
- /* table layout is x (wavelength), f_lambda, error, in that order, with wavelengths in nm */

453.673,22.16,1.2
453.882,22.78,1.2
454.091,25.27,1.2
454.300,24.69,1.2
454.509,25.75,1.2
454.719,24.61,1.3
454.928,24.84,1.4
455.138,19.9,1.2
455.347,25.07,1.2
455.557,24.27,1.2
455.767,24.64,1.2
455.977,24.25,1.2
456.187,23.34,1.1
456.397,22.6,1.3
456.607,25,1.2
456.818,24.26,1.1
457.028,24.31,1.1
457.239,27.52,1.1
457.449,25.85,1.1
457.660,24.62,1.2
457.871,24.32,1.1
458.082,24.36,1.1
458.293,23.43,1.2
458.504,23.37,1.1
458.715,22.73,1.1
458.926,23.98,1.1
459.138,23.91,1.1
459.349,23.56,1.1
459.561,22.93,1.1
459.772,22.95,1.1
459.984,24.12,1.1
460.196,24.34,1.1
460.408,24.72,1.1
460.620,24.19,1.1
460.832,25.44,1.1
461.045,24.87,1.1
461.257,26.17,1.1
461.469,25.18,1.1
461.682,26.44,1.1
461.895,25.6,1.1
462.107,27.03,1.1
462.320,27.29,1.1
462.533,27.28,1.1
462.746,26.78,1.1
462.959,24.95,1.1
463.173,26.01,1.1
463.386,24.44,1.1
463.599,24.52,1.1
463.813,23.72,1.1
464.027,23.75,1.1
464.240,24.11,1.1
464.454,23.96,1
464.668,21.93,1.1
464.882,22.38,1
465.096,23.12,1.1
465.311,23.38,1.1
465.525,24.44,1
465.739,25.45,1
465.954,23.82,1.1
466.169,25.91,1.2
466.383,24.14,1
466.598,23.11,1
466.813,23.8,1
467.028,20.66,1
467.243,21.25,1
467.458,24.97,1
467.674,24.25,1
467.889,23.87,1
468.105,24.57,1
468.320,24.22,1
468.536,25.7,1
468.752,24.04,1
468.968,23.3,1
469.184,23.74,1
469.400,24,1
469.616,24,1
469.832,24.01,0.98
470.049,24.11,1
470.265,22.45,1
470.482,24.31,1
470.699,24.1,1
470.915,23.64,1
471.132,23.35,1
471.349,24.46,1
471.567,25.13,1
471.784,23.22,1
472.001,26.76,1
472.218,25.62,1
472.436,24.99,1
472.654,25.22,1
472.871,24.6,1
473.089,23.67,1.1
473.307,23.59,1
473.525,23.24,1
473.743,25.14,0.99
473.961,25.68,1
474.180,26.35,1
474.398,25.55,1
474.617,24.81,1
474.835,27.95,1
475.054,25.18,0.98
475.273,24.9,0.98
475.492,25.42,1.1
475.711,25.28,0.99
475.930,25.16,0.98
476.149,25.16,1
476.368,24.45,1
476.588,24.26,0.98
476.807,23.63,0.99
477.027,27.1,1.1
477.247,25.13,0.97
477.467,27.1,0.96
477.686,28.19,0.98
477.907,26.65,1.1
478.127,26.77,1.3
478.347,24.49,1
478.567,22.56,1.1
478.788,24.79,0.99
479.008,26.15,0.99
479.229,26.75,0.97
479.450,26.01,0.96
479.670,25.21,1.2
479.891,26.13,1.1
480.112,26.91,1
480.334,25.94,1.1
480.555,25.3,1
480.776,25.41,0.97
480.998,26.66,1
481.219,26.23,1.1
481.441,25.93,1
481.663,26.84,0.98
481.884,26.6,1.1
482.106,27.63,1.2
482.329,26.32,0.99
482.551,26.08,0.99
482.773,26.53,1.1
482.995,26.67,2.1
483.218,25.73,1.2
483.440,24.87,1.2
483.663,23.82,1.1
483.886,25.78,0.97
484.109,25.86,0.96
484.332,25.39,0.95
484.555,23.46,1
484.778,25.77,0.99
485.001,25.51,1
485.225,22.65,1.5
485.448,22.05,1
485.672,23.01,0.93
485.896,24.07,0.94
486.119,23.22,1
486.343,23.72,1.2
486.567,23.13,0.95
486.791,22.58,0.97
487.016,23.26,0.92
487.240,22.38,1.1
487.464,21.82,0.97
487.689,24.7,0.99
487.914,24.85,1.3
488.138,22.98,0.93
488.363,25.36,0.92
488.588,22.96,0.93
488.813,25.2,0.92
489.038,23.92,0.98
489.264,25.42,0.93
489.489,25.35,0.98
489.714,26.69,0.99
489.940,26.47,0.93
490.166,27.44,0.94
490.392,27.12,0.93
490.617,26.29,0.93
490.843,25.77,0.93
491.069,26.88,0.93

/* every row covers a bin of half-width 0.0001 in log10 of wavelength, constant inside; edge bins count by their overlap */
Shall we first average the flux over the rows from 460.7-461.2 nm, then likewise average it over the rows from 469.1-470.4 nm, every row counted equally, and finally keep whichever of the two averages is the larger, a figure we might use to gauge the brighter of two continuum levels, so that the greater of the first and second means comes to 25.2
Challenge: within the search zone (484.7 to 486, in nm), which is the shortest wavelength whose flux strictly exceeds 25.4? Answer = 484.778 nm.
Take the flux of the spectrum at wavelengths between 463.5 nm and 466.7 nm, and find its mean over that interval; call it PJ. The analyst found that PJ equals 23.8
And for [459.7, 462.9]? 25.5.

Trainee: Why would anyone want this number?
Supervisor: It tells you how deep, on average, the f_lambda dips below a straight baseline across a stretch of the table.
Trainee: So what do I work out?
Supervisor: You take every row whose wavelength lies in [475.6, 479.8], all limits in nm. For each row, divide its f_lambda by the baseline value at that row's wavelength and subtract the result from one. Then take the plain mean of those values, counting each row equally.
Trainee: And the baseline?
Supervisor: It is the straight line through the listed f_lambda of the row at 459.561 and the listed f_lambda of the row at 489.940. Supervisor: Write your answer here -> -0.019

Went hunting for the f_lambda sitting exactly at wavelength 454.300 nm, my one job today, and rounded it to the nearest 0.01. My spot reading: 24.69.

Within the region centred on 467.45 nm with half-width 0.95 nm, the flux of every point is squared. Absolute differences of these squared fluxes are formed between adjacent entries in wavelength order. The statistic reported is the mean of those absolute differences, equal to 59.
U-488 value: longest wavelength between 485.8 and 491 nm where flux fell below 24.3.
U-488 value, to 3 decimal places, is 489.038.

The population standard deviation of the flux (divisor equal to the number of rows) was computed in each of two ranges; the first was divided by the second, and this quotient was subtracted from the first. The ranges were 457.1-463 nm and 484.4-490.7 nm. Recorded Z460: 0.52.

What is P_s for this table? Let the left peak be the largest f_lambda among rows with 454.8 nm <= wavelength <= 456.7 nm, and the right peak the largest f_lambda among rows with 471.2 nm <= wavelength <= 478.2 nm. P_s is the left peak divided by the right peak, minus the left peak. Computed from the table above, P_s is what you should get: -24.2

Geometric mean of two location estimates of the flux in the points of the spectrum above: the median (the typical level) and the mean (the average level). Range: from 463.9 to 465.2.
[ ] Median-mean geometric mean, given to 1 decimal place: 23.3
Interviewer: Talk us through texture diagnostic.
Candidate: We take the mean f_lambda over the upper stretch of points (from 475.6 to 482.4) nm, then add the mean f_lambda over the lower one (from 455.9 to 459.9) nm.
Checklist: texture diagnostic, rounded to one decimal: 49.9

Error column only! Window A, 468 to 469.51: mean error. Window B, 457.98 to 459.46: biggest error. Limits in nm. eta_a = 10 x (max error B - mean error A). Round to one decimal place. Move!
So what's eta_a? 2.0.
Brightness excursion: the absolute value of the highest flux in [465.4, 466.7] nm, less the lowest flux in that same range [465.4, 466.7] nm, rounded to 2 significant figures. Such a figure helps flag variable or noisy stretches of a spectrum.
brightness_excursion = 2.8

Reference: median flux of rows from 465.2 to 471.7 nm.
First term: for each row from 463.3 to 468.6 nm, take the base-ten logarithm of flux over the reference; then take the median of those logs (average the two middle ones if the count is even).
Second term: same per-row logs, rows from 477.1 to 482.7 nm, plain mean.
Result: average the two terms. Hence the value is 0.017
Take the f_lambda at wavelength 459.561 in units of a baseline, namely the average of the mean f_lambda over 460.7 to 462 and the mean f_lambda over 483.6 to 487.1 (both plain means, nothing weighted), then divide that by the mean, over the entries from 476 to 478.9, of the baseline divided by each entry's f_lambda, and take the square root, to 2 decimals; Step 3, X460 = 0.97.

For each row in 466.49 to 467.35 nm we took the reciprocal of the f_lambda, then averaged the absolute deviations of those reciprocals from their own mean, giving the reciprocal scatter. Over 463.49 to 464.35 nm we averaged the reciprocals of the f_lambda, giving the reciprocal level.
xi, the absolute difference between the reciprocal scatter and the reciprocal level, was 0.0391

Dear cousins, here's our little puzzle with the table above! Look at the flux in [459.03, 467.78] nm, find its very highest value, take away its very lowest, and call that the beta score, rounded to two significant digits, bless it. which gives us 6.6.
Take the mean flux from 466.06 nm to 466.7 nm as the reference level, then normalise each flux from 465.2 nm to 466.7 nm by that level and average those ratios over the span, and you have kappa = 1.00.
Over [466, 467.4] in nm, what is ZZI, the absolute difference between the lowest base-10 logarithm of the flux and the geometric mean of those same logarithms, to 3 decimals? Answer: 0.048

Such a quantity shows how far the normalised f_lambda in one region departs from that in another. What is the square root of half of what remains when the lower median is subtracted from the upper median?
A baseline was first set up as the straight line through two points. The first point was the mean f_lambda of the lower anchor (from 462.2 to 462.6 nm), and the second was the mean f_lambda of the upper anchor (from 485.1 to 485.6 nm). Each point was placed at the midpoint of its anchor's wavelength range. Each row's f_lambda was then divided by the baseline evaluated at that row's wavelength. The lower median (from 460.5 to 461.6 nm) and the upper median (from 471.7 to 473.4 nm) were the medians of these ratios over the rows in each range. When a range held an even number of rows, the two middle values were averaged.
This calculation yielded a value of 0.19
